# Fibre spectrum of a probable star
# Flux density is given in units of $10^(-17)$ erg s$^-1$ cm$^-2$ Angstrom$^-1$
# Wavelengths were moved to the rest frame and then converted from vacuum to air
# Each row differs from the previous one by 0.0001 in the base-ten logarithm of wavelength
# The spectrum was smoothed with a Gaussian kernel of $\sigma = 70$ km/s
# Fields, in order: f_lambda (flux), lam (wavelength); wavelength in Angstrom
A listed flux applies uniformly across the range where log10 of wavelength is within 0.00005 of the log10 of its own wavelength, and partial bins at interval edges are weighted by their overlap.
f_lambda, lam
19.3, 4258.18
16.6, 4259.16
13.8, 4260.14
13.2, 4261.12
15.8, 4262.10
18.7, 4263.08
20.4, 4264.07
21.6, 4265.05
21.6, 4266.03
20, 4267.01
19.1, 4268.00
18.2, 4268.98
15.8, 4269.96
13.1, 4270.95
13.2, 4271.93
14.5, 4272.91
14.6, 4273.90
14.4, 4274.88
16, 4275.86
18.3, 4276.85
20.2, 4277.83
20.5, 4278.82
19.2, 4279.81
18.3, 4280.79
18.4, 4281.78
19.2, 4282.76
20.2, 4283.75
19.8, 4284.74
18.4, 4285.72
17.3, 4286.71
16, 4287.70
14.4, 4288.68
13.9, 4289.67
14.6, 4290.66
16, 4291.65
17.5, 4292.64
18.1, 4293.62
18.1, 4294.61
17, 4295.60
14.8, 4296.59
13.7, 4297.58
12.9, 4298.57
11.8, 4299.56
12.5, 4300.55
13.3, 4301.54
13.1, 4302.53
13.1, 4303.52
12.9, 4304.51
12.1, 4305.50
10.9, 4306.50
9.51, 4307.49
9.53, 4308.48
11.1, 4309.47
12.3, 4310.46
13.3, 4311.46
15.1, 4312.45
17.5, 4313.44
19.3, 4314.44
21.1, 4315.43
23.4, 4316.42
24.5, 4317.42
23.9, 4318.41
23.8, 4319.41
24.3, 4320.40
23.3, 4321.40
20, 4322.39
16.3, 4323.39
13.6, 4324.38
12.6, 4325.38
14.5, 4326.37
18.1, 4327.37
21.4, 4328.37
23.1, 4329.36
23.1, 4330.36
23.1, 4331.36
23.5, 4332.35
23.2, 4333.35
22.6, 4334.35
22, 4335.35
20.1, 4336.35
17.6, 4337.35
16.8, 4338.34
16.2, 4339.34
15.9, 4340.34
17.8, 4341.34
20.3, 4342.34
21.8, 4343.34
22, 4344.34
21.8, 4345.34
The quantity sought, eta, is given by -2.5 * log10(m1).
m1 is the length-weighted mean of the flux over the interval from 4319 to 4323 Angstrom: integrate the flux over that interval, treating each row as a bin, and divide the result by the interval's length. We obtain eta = -3.39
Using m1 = 23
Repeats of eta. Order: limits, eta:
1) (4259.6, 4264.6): -3.04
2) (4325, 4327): -2.86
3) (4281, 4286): -3.21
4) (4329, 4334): -3.41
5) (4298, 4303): -2.76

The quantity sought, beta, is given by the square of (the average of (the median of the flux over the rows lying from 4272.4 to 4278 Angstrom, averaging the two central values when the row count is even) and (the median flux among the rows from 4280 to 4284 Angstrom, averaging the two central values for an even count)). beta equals 291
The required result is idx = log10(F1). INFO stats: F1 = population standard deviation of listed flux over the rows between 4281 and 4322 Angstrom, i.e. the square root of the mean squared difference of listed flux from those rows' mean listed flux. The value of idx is 0.63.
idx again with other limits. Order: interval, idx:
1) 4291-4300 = 0.35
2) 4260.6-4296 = 0.39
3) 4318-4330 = 0.62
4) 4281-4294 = 0.30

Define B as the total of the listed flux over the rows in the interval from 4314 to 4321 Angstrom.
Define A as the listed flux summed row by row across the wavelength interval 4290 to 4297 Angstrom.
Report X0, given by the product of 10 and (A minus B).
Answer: -442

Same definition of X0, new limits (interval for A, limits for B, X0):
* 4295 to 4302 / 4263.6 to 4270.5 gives -407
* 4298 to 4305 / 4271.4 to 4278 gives -216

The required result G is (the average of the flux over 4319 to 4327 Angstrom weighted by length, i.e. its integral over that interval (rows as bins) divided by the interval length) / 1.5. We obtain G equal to 12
